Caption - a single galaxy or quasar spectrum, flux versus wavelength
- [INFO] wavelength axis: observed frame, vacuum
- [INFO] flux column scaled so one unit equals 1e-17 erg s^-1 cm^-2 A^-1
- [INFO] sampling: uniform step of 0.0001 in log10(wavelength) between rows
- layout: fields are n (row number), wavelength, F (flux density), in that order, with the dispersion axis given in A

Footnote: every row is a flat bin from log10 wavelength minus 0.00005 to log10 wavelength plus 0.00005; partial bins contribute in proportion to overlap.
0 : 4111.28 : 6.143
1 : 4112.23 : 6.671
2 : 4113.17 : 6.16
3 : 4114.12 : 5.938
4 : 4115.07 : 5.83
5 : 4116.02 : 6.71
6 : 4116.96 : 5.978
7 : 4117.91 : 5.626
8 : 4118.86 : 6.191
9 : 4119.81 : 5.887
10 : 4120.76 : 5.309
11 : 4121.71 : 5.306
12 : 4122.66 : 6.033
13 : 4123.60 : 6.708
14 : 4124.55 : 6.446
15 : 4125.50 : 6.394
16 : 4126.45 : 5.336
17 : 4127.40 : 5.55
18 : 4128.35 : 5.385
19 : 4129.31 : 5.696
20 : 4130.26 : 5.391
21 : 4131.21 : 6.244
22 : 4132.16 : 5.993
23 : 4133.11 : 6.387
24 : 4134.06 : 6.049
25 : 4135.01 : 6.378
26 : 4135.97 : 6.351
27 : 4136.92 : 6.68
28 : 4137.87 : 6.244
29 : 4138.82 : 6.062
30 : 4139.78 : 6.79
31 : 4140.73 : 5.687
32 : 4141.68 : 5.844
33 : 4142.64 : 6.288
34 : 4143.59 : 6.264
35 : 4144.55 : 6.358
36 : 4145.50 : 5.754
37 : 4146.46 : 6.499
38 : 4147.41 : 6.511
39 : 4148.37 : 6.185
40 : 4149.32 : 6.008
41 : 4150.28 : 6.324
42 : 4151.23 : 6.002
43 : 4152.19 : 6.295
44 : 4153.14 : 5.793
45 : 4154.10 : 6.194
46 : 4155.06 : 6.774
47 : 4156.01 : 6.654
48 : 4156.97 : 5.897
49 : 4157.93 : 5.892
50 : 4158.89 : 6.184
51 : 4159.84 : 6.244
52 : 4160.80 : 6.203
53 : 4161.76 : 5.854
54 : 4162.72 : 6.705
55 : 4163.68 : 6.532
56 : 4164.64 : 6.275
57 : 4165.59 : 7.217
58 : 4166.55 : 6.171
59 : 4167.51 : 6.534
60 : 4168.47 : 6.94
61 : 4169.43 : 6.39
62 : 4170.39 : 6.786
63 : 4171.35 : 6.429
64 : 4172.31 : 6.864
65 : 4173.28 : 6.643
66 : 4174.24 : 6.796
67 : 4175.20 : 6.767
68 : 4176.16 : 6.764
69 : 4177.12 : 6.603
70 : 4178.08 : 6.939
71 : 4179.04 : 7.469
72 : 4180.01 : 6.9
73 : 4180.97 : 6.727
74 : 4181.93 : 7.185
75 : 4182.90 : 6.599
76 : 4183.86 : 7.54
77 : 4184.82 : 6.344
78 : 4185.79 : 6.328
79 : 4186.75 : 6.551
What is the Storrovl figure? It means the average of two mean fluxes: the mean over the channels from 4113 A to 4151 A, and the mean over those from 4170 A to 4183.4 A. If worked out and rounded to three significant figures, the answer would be 6.44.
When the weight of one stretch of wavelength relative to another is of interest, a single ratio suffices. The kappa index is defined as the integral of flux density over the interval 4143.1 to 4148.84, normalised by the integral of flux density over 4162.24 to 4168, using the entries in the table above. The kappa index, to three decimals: 0.948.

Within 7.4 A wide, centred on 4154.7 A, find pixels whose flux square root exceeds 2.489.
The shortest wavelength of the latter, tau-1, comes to 4152.19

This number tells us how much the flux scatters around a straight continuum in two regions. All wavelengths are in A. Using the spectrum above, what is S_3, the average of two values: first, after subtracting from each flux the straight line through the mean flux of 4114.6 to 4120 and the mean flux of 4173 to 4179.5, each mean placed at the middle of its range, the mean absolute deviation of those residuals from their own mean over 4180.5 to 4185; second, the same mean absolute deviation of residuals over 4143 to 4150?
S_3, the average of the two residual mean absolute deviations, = 0.305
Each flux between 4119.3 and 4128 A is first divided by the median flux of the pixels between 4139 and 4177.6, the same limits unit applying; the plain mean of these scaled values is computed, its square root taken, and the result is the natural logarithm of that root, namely -0.037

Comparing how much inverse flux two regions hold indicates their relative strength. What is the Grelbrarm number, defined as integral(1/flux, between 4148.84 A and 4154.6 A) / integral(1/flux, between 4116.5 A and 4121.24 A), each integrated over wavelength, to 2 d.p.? 1.15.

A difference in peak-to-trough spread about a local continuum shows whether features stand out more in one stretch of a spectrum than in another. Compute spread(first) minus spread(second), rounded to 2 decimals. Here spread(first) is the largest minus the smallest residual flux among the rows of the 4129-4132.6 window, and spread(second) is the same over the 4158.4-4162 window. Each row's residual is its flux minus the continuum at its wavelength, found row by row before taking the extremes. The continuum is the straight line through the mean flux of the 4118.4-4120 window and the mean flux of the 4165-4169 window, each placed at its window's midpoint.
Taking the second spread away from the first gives 0.42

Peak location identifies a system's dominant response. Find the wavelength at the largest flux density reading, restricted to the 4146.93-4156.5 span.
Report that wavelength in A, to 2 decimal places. 4155.06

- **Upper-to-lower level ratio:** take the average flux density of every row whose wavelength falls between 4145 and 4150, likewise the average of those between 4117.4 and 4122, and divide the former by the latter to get 1.09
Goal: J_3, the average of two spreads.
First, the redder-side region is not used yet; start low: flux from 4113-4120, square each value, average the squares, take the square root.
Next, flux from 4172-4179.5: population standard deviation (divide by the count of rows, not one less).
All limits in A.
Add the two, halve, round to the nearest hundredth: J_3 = 3.15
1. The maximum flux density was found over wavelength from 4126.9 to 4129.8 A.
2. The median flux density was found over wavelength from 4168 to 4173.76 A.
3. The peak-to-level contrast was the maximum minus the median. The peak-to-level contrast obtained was -1.0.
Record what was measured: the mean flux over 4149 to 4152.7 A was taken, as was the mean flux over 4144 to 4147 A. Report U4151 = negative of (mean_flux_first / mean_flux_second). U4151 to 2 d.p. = -0.99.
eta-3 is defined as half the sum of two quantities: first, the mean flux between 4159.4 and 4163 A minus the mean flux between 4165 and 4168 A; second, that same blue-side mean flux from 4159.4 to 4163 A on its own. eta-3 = 2.9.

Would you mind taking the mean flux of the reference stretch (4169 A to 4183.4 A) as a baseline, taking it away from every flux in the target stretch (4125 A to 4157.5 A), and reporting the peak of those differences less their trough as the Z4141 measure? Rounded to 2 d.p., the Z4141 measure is 1.45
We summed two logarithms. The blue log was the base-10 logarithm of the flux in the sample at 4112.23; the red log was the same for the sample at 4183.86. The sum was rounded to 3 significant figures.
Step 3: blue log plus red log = 1.70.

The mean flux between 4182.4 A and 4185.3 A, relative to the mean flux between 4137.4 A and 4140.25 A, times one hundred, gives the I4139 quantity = 107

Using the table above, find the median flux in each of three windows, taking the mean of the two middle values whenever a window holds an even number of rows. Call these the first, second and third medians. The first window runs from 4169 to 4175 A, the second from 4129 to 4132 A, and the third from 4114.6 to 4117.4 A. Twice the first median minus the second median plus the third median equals 13.7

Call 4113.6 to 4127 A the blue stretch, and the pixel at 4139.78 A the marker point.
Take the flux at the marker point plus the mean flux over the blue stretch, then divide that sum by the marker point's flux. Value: 1.88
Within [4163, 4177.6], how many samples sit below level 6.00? 0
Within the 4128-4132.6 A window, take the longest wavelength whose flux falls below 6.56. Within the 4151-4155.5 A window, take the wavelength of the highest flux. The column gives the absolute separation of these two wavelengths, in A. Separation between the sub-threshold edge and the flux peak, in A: 22.9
